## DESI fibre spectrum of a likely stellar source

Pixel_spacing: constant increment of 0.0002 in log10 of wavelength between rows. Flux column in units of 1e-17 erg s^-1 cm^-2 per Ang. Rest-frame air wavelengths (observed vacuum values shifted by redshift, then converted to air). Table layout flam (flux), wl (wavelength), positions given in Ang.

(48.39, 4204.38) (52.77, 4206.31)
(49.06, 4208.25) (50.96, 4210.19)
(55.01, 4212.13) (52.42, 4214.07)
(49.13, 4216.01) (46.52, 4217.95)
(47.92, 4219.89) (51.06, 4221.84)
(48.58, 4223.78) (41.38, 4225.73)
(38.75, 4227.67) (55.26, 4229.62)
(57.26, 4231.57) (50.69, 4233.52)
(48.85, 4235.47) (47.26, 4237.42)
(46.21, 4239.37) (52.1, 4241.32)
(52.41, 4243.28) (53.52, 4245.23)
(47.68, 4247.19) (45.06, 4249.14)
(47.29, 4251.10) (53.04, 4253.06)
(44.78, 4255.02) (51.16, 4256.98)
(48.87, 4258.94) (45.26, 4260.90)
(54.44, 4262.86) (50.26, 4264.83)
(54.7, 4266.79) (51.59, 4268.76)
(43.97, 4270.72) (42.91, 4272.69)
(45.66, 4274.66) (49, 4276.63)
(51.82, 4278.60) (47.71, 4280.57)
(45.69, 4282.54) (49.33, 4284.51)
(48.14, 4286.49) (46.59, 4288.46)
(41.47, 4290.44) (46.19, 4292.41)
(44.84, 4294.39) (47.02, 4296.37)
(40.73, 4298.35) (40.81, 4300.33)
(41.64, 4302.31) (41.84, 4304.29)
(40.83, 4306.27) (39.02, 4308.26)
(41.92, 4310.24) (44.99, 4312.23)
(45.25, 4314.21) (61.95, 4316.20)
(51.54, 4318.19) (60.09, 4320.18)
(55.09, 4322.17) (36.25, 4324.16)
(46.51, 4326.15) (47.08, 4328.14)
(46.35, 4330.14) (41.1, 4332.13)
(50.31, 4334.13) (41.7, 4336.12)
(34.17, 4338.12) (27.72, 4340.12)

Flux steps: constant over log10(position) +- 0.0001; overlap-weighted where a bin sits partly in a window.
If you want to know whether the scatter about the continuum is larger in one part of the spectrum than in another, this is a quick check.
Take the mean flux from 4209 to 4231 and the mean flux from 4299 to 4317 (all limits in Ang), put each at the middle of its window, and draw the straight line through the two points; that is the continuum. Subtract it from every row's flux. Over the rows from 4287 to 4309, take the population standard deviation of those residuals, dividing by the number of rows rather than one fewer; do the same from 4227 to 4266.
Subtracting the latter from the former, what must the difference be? -1.9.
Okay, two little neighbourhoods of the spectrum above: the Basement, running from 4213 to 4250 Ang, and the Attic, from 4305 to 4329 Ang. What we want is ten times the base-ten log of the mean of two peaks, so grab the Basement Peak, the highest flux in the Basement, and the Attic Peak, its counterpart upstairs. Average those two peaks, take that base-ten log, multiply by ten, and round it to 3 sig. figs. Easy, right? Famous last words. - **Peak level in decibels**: 17.8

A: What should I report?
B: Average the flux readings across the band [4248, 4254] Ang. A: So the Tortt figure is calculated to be 48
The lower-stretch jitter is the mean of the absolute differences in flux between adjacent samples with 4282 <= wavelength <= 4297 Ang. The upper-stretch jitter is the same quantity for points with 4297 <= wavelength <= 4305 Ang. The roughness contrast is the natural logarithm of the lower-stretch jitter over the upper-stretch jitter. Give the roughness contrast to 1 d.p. 2.0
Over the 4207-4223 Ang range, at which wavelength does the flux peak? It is 4212.13 Ang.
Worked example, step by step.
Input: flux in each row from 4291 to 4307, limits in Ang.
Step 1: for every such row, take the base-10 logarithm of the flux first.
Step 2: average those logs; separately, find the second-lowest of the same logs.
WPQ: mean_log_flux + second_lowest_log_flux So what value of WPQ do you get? 3.24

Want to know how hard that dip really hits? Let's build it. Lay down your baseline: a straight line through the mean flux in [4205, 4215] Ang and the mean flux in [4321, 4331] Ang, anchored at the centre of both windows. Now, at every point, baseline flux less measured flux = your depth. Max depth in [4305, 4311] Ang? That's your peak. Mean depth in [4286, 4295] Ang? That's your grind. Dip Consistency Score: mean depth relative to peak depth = 0.3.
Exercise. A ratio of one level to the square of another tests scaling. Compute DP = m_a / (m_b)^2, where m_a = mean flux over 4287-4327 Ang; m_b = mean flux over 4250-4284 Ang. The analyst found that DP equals 0.0193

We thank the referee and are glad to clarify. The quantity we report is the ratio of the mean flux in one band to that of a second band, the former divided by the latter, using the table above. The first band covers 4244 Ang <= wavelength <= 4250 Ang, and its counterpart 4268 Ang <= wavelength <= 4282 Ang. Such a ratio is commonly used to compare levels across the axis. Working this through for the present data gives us 1.03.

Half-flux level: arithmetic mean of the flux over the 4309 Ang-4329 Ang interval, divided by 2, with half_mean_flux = 24.5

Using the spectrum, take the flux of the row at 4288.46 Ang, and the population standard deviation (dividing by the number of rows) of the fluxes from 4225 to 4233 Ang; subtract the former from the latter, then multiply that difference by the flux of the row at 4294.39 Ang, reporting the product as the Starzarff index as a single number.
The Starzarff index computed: -1722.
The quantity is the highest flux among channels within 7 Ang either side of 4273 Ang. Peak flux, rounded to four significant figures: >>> 54.70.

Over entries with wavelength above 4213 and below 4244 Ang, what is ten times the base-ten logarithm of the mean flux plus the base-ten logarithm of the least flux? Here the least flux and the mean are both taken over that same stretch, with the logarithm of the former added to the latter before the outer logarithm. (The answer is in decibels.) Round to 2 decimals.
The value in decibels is 17.05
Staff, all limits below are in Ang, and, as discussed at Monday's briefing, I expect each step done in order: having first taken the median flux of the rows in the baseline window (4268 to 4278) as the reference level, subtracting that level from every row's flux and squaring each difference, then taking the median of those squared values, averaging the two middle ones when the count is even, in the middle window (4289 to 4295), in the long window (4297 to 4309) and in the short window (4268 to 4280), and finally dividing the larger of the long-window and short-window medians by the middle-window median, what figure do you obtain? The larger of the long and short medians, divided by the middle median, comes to 35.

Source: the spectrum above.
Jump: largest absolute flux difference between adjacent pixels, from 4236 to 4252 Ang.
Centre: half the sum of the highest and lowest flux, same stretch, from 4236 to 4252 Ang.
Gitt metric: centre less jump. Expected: 43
